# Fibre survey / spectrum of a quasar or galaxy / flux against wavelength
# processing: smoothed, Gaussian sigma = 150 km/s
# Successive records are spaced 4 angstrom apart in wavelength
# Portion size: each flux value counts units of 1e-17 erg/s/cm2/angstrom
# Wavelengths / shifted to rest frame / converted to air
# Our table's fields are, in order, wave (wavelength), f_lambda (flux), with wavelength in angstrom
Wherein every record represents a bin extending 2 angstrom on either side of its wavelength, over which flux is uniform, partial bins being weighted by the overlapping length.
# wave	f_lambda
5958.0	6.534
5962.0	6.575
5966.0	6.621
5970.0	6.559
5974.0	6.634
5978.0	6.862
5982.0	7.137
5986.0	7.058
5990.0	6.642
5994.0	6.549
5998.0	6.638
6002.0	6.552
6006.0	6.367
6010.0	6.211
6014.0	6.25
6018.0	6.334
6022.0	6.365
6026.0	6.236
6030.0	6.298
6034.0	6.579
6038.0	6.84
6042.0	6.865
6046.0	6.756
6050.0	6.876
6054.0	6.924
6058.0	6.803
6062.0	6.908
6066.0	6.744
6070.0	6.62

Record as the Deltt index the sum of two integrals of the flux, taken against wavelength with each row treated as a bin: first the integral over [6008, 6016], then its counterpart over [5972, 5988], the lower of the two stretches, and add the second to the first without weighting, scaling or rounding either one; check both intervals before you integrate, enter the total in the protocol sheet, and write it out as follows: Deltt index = 161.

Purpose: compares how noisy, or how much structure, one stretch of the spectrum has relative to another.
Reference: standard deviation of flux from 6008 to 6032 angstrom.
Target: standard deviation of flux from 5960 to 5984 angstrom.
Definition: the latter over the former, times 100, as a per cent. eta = 378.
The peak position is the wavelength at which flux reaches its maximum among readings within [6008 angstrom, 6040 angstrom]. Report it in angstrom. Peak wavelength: 6038.0 angstrom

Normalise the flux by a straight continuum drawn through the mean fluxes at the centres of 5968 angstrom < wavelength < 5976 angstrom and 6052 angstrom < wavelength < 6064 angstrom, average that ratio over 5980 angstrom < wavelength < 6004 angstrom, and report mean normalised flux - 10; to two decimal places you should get -8.98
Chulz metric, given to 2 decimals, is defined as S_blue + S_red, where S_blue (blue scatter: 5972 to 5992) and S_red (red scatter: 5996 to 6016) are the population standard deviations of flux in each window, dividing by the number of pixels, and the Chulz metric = 0.37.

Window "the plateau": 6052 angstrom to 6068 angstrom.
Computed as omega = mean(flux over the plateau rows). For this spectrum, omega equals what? 6.8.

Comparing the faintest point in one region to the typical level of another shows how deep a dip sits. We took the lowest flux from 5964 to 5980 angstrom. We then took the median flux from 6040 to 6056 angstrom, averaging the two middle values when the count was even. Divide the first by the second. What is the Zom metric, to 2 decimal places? 0.95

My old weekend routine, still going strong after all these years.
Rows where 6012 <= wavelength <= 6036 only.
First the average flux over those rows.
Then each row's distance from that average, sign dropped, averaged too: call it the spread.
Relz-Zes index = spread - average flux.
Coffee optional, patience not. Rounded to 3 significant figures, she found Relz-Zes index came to -6.26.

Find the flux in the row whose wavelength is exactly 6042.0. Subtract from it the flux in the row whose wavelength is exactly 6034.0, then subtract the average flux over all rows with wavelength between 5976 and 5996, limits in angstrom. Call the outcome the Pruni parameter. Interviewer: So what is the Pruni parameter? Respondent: -6.56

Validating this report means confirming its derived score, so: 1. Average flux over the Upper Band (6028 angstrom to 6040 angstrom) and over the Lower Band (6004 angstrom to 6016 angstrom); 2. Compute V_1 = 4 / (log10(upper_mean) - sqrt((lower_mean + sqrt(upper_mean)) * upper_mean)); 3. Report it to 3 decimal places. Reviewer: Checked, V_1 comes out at -0.588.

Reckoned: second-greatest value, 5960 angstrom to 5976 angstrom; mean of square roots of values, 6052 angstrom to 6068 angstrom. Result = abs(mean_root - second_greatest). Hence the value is 4.00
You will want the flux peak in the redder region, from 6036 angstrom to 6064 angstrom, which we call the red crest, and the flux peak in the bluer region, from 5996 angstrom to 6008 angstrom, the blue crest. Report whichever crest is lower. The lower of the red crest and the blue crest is 6.64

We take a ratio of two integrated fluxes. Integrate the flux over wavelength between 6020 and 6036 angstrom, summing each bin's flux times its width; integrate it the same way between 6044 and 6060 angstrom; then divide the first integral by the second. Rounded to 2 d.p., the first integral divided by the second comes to 0.93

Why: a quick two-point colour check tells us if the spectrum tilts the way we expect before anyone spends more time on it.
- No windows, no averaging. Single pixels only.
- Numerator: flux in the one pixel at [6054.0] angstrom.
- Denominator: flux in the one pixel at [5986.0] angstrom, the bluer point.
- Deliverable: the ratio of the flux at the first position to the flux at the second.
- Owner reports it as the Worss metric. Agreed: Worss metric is 0.98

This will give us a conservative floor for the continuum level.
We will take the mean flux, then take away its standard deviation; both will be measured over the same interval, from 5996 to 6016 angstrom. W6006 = 6.2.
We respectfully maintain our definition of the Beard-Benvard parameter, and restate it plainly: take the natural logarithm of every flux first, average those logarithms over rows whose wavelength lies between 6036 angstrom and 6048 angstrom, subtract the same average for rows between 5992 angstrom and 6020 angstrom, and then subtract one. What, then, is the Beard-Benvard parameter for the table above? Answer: -0.94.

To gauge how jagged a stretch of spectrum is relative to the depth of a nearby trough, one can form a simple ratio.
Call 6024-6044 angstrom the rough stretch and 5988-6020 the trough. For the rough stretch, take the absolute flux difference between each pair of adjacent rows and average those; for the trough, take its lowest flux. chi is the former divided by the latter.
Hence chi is 0.025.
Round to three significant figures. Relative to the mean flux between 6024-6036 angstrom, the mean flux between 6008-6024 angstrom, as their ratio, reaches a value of 0.987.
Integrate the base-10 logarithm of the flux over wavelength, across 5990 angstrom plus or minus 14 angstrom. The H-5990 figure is 23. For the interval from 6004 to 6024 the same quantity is 16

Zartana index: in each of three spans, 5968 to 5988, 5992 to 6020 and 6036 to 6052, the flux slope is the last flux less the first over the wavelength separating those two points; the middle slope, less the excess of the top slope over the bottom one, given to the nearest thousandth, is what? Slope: 0.019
